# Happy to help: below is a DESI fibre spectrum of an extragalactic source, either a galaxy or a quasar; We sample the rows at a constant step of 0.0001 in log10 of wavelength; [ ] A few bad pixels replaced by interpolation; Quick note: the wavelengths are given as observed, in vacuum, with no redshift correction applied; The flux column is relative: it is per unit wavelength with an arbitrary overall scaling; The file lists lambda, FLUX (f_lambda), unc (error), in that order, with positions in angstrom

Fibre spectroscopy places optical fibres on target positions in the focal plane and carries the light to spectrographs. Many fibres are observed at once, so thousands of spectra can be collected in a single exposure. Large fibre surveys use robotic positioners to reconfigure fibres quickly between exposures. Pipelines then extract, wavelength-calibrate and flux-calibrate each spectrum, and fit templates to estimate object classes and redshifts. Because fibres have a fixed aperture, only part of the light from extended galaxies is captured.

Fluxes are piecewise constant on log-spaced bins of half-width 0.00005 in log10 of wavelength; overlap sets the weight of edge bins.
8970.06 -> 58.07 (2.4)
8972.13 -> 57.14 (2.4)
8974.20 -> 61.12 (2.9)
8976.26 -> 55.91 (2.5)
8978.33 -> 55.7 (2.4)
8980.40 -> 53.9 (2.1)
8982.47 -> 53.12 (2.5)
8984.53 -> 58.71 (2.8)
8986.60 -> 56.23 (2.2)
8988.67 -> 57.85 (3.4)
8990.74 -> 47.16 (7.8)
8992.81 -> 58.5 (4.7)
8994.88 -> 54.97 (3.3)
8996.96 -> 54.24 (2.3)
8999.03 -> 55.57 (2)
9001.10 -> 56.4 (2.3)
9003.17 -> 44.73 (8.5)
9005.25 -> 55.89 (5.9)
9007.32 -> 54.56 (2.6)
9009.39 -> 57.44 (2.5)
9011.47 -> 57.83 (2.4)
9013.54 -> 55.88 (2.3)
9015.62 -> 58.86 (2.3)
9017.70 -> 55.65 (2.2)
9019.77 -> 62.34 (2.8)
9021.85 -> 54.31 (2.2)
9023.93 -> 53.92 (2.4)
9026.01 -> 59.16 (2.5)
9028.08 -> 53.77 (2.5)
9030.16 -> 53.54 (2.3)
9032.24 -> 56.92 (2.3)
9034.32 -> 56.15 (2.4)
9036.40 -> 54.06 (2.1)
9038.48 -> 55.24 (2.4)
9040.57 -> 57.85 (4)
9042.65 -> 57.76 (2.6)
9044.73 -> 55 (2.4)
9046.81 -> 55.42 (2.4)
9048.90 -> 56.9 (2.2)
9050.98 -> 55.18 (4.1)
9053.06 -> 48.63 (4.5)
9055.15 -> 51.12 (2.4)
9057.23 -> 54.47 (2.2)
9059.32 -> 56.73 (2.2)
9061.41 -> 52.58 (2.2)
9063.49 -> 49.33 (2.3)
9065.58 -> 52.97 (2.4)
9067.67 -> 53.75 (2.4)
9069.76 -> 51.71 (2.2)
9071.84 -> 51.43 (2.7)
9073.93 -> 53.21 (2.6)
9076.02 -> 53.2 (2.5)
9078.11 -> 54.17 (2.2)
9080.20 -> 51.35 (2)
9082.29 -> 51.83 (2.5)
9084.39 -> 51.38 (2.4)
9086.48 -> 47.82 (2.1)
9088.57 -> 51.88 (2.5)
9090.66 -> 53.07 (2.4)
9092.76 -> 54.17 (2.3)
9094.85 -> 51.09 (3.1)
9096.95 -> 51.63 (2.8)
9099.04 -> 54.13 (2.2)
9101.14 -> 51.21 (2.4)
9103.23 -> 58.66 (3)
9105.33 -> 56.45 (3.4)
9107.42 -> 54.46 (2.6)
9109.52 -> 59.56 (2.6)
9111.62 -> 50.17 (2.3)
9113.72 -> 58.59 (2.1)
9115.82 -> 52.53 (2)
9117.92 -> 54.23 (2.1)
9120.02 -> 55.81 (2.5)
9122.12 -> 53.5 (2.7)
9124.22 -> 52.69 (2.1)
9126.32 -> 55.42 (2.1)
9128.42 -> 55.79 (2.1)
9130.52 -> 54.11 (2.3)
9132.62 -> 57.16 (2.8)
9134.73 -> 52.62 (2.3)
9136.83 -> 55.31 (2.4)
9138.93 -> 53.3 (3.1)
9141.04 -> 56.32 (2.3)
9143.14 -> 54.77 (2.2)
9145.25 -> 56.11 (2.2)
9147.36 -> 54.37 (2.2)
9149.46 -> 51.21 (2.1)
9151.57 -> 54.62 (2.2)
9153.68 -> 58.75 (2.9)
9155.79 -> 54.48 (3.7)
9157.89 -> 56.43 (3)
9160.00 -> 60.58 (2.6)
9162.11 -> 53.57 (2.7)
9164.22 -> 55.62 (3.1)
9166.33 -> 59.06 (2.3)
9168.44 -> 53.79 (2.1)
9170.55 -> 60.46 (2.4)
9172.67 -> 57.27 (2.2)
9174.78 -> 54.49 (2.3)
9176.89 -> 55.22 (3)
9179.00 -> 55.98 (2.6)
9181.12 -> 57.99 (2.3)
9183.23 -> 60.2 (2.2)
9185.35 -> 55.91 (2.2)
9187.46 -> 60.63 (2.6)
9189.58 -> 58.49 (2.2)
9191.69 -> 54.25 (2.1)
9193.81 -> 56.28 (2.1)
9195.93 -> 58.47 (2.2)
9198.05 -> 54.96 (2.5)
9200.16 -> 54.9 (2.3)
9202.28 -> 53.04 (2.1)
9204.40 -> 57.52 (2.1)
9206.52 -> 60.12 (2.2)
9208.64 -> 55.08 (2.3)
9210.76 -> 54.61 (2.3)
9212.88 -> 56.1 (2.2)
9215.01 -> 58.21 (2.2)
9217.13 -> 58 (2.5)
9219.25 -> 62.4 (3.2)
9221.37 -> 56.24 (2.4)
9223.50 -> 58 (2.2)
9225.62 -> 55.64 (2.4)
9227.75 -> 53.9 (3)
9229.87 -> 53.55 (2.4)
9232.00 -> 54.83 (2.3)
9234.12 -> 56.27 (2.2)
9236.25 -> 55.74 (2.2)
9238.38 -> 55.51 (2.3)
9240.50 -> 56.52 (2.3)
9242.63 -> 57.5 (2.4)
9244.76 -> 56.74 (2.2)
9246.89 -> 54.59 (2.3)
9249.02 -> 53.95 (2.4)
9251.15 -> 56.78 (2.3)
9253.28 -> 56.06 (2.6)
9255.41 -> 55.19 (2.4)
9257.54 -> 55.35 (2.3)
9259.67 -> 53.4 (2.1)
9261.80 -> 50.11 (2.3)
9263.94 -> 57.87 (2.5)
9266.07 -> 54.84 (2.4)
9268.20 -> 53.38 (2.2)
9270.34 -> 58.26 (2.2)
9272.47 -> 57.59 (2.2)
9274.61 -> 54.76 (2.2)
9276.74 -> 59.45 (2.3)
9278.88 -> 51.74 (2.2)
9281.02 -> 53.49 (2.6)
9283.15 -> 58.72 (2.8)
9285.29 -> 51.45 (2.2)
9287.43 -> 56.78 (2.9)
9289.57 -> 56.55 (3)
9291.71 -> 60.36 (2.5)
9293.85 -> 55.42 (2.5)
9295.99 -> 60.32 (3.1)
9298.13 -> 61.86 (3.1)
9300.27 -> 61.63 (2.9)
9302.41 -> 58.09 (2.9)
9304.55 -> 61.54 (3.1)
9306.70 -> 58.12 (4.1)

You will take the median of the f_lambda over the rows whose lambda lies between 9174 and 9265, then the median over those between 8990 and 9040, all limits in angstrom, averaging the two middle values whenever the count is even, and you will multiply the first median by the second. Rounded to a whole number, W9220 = 3113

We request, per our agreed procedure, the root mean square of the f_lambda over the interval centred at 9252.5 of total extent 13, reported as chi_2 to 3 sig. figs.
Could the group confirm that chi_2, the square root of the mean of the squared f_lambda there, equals 55.3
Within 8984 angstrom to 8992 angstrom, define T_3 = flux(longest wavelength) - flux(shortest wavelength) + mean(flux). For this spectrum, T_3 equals 43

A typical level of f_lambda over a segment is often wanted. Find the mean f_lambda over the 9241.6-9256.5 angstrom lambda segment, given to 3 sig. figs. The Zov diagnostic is 55.8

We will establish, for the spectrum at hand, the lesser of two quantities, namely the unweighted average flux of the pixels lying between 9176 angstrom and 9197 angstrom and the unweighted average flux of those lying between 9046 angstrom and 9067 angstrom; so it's 53.3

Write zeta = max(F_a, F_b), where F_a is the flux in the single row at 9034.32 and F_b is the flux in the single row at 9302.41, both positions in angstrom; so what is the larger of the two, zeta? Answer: 58.1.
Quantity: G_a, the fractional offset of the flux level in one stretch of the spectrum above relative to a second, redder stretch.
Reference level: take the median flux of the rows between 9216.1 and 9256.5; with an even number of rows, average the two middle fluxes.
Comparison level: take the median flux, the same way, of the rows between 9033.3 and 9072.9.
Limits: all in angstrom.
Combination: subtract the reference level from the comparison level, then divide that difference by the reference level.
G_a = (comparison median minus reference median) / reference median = -0.03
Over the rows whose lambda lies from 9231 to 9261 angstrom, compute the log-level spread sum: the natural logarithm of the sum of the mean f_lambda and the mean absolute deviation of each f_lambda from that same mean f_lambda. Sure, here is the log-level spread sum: 4.03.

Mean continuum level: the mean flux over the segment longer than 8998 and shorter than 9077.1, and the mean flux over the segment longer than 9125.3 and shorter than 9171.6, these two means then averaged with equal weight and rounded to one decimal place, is 55.2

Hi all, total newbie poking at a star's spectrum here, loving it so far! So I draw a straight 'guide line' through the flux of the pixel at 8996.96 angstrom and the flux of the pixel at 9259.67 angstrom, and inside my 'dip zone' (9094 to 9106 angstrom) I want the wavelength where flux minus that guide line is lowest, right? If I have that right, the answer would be 9094.85 angstrom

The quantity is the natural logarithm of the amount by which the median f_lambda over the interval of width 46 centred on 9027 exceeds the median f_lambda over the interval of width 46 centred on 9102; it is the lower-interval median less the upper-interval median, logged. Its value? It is 1.1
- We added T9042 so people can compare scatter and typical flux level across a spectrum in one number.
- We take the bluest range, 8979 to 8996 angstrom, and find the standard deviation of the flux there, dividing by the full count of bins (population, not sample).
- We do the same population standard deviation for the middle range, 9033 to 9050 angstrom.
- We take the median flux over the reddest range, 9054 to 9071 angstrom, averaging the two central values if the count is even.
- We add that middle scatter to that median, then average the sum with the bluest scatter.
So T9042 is 28.8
